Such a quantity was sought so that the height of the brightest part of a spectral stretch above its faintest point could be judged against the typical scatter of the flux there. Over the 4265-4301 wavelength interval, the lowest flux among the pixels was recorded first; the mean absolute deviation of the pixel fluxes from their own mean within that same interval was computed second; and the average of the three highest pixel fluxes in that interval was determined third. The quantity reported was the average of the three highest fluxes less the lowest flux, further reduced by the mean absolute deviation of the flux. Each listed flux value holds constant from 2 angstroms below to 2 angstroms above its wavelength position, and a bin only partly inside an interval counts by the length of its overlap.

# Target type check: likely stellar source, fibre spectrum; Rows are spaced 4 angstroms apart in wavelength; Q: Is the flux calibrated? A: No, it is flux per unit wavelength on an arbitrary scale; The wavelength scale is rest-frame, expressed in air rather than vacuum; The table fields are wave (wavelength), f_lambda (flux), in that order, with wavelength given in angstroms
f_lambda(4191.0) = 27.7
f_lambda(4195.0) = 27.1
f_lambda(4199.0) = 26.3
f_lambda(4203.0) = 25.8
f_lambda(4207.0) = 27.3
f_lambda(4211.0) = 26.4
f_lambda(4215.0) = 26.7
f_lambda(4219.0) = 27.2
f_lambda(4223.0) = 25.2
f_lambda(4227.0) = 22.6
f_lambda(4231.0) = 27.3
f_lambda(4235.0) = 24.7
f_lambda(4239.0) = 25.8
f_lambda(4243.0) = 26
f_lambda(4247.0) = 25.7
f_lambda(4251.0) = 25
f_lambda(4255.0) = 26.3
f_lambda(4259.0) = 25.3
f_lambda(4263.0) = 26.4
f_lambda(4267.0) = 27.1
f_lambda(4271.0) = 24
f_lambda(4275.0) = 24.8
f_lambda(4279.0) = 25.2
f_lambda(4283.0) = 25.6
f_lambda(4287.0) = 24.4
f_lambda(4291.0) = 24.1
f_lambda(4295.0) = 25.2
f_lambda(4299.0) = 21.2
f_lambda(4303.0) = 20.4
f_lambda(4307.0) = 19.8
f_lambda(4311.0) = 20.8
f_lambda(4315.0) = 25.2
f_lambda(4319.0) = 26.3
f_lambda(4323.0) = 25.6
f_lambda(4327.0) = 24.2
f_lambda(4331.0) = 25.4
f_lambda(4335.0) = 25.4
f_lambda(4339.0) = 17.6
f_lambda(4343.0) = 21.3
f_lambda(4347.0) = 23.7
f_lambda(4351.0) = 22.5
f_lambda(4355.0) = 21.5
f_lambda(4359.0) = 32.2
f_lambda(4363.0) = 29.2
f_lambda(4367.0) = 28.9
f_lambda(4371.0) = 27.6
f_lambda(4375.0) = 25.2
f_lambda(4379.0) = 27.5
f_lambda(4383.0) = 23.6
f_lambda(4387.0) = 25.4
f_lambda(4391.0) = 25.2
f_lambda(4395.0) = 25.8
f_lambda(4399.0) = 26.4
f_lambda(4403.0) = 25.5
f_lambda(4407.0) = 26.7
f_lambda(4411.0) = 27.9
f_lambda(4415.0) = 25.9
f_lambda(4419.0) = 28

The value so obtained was 3.70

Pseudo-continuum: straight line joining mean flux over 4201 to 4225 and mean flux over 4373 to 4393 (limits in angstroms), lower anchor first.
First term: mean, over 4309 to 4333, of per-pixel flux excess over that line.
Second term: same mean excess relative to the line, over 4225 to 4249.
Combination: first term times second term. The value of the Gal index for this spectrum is 1.10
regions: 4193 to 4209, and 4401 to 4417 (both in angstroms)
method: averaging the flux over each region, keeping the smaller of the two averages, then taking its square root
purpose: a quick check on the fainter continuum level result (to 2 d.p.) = 5.15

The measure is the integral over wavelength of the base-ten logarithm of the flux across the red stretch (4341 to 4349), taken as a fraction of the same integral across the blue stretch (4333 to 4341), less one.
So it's 0.020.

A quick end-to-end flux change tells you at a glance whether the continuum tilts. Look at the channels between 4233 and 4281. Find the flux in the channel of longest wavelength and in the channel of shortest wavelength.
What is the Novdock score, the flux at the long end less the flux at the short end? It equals 0.50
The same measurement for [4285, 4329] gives -0.20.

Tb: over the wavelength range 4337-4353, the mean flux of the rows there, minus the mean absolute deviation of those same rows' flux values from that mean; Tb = 19.4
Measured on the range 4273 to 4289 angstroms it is 24.6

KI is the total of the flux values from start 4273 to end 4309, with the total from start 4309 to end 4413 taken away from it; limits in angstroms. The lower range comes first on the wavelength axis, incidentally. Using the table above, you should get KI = -446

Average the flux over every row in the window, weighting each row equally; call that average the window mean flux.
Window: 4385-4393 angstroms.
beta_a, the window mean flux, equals 25.3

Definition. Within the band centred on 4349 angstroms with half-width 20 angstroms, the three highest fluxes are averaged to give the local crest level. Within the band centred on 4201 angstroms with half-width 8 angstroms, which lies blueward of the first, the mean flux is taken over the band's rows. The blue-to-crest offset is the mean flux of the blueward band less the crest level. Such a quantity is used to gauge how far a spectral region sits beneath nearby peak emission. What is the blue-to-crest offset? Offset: -3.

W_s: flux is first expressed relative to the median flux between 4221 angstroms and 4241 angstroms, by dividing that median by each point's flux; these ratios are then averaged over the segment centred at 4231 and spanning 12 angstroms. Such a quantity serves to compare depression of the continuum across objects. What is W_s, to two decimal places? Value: 1.02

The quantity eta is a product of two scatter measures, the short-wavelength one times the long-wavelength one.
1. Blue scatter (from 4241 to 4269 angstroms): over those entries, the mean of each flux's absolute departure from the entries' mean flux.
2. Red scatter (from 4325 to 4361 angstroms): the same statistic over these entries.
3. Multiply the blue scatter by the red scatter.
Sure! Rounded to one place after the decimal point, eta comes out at 1.5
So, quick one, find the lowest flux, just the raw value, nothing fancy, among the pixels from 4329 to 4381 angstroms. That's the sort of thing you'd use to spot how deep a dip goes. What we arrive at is 17.6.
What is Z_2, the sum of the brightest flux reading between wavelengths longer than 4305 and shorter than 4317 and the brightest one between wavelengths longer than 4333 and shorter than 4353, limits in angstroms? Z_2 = 51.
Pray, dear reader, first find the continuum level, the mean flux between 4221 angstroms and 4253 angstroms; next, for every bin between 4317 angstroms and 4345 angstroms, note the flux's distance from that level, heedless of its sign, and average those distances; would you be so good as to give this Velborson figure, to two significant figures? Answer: 2.0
